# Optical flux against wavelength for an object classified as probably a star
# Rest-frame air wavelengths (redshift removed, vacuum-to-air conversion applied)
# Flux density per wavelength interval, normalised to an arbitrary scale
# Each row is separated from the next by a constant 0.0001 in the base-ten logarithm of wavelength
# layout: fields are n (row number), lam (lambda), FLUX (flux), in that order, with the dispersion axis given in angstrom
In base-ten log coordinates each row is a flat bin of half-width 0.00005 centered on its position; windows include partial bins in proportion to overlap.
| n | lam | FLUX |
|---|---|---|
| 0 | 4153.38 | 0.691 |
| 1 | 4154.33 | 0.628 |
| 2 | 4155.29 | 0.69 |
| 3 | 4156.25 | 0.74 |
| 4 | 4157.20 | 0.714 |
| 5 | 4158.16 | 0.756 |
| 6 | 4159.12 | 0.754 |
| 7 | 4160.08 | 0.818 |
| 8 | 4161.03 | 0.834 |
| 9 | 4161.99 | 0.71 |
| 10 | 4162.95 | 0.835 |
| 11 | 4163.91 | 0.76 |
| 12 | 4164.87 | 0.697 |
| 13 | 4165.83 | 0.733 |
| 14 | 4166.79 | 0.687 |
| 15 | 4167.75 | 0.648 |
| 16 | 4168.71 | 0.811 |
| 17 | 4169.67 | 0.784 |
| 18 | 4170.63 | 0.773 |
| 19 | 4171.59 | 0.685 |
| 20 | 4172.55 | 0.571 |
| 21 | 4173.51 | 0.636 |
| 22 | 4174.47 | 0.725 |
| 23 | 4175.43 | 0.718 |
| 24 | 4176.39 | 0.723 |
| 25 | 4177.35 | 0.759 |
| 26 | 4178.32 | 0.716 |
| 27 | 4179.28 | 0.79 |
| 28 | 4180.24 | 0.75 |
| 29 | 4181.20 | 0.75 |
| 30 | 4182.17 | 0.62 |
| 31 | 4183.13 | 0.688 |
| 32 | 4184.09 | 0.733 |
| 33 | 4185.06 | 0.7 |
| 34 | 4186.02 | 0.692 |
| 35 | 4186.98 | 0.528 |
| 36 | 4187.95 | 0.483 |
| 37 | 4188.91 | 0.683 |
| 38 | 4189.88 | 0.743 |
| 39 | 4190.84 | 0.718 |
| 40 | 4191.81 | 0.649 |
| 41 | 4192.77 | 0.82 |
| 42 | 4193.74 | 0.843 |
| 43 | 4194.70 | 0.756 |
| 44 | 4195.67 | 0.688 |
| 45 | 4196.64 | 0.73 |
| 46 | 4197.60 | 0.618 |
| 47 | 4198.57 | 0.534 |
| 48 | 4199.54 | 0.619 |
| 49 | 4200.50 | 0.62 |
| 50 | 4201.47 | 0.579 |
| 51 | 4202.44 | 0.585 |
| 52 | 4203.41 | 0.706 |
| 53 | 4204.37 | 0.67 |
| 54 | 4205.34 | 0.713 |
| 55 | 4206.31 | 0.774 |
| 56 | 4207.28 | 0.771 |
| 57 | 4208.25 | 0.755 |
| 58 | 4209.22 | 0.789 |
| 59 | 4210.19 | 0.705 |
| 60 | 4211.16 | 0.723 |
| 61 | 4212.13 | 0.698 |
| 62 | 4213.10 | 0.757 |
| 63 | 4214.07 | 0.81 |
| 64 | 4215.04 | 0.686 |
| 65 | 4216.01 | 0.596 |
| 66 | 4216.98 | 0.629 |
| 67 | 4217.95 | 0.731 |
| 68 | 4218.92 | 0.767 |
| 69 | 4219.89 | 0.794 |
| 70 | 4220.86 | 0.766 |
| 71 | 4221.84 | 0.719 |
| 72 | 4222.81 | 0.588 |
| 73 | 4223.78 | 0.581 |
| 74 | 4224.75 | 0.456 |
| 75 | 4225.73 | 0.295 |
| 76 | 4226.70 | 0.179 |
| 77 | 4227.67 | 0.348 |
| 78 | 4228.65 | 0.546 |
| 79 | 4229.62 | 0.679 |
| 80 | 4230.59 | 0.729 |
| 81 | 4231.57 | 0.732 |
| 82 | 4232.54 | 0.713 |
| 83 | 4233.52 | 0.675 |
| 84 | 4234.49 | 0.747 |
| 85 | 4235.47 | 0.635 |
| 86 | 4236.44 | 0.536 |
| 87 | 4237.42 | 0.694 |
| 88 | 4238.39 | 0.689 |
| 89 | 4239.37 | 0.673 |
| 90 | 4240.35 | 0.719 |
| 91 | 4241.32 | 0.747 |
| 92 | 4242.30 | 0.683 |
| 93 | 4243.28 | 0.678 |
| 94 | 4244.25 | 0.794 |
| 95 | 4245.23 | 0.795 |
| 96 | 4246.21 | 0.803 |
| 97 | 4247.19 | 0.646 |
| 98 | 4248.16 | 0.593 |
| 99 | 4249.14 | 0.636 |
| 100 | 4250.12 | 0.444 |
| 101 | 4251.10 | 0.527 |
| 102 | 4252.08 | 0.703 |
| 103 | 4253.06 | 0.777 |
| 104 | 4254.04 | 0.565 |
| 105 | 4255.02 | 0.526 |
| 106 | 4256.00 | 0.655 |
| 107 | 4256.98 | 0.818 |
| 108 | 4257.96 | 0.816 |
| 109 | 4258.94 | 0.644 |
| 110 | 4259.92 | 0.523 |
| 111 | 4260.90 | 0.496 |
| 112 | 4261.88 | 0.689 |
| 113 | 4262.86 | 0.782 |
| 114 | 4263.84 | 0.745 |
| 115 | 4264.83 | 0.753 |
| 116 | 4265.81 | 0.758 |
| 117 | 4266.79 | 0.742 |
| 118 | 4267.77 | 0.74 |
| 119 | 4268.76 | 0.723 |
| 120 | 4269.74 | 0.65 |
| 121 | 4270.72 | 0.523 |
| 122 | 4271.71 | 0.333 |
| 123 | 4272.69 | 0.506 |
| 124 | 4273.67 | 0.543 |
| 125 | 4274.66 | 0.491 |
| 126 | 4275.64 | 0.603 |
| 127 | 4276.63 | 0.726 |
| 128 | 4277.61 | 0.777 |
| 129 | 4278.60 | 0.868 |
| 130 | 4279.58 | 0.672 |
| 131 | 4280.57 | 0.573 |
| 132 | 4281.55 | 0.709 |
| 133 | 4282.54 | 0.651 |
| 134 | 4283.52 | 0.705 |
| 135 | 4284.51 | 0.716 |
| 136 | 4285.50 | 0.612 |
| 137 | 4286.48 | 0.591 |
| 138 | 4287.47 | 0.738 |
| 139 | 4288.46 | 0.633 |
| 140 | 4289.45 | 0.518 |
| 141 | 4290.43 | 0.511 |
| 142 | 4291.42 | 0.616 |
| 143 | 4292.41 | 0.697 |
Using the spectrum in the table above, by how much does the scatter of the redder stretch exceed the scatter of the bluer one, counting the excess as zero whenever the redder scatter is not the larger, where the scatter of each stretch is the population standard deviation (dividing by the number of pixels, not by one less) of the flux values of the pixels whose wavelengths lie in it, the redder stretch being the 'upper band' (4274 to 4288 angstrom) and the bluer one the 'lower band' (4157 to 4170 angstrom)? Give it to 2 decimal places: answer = 0.04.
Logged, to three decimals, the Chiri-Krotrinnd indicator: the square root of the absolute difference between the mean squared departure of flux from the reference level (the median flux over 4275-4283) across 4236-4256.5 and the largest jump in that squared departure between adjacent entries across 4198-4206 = 0.095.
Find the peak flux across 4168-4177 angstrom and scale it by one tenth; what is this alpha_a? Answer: 0.0811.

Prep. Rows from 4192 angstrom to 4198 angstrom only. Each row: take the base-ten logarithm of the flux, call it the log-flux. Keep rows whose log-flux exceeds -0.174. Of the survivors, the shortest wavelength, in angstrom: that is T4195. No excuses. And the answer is 4192.77 angstrom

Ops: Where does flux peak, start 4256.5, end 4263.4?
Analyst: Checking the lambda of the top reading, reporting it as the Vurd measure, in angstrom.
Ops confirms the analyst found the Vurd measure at 4256.98 angstrom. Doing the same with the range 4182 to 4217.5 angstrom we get 4193.74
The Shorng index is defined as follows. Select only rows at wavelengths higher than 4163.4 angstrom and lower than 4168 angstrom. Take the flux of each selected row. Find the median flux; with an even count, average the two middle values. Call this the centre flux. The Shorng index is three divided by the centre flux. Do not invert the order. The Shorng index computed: 4.3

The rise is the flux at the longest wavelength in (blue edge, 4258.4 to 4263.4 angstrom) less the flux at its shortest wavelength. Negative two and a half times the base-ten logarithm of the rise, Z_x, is 2.2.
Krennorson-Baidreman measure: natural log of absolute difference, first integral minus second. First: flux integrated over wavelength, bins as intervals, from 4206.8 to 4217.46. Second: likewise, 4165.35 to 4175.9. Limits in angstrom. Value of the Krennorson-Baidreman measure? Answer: -1.5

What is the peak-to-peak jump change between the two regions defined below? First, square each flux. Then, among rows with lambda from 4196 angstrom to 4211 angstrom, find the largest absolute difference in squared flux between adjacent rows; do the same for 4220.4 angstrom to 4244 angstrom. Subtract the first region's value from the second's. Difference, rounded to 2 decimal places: 0.04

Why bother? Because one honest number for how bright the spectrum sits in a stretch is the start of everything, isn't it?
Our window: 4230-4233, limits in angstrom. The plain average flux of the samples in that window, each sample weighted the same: 0.72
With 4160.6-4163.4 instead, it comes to 0.79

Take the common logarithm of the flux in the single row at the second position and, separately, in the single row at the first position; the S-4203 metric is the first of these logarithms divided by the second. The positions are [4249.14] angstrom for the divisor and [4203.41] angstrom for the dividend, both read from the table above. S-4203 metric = 0.8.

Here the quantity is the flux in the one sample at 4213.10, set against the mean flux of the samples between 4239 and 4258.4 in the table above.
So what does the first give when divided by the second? 1.11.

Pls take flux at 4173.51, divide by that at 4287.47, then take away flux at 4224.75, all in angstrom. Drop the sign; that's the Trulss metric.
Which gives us 0.41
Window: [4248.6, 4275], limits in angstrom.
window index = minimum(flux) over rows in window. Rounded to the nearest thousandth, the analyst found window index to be 0.333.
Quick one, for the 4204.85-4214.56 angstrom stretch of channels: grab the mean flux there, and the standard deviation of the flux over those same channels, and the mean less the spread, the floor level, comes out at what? 0.71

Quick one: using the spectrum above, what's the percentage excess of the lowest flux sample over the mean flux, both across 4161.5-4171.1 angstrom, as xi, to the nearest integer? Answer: -13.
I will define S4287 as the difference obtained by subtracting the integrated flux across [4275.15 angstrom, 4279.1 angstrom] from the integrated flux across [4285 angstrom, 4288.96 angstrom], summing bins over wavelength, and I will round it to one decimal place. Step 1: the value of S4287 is -0.4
